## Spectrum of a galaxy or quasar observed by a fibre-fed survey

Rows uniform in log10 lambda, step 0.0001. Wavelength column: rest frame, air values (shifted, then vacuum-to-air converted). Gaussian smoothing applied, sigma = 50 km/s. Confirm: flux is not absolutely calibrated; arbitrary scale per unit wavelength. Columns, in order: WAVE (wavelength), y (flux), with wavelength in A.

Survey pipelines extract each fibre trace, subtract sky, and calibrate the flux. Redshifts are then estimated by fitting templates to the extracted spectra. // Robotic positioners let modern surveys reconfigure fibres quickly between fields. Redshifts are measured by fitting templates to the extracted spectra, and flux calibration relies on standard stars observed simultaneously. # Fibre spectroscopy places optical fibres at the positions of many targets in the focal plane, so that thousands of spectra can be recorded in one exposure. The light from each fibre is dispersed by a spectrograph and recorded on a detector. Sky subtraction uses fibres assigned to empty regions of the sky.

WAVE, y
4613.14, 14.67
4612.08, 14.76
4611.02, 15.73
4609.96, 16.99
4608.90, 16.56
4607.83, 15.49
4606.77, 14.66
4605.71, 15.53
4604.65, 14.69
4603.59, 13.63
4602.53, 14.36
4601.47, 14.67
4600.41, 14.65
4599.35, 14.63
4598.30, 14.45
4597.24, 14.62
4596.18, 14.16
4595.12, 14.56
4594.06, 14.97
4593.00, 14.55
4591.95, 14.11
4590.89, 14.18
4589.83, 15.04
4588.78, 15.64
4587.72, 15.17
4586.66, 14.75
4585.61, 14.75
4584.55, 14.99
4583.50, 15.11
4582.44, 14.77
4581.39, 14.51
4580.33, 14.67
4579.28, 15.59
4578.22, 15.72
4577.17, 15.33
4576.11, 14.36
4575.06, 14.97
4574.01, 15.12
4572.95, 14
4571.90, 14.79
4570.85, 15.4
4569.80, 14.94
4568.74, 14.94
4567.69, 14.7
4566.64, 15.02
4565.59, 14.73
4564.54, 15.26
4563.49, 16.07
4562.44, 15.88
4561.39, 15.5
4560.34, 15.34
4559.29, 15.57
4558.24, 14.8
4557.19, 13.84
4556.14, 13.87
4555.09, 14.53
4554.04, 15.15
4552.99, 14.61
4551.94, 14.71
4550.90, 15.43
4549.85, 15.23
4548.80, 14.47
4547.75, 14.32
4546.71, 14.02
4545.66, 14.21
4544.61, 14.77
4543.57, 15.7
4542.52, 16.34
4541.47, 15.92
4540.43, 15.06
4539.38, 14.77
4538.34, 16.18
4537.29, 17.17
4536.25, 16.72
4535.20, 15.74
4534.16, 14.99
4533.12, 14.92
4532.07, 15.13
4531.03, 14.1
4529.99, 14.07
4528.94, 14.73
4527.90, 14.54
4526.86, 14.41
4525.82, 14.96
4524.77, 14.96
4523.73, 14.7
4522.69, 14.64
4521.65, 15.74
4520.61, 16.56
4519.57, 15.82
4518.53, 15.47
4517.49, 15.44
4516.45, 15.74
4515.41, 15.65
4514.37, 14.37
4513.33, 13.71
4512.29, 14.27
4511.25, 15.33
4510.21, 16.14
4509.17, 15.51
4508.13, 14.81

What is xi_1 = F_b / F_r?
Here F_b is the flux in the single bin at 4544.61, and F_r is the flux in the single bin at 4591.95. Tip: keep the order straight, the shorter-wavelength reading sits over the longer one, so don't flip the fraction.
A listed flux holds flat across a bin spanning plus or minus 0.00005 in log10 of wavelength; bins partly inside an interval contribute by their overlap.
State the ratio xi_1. 1.05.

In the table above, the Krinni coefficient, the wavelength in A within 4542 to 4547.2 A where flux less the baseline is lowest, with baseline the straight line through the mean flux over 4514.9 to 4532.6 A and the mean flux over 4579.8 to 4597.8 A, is 4546.71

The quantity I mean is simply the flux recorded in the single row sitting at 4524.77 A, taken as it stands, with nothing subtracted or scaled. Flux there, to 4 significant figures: 14.96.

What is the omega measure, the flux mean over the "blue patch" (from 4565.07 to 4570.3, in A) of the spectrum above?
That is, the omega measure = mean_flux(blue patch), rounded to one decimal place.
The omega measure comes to 14.9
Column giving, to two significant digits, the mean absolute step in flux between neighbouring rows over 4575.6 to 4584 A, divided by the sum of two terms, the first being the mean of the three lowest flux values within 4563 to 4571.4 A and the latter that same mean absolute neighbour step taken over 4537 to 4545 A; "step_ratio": 0.029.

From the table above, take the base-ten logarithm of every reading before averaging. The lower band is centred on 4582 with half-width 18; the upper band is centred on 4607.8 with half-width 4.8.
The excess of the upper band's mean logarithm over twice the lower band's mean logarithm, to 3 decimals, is -1.158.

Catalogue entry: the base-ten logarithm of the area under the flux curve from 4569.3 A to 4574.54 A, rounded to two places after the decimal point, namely 1.89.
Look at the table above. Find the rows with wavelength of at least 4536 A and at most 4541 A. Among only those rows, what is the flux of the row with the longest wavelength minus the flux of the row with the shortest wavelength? -1.7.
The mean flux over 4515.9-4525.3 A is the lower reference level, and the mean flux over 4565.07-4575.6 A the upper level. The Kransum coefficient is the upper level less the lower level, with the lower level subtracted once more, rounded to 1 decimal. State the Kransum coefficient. -16.0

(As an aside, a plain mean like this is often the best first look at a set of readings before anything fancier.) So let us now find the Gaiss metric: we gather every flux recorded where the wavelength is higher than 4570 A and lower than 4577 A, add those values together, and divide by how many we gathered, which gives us 14.8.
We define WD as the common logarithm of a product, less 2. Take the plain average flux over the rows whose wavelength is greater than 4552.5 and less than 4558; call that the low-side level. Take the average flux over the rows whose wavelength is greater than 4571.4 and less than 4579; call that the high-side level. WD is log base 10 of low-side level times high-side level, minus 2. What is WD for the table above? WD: 0.332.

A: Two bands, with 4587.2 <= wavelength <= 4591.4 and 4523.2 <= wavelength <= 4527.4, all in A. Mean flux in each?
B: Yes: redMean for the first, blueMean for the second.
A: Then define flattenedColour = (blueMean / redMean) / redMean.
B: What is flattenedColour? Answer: 0.0655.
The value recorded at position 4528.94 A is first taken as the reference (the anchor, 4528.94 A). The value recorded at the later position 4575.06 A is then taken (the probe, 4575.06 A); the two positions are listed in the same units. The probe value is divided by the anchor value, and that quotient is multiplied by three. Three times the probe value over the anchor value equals 3.05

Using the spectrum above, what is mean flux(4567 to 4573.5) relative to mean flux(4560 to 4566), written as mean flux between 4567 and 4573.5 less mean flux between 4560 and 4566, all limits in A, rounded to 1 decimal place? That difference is -0.7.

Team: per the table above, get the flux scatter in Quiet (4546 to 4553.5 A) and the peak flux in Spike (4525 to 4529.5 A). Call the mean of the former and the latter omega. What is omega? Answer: 7.7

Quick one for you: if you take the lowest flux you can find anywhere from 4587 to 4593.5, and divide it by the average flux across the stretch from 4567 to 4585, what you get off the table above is 0.94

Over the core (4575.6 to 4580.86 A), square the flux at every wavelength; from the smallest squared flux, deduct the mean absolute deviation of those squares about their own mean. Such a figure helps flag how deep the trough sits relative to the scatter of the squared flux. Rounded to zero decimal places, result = 191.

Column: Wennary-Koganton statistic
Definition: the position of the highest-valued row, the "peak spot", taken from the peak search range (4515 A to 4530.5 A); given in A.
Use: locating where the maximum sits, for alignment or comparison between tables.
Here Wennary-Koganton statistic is 4520.61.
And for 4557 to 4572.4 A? 4563.49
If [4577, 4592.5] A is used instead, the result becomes 4578.22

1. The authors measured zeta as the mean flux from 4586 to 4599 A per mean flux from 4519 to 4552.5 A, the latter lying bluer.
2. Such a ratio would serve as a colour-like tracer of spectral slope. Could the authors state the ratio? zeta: 0.97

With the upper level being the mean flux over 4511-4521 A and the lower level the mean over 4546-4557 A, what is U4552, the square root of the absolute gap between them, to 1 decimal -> 0.8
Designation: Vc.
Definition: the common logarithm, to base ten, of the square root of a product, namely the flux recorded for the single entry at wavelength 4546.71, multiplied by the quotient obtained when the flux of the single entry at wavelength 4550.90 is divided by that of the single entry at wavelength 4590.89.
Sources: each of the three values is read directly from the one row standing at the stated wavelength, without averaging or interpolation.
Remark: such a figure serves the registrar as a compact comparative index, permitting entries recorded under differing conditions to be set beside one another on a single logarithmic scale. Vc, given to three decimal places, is 0.592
